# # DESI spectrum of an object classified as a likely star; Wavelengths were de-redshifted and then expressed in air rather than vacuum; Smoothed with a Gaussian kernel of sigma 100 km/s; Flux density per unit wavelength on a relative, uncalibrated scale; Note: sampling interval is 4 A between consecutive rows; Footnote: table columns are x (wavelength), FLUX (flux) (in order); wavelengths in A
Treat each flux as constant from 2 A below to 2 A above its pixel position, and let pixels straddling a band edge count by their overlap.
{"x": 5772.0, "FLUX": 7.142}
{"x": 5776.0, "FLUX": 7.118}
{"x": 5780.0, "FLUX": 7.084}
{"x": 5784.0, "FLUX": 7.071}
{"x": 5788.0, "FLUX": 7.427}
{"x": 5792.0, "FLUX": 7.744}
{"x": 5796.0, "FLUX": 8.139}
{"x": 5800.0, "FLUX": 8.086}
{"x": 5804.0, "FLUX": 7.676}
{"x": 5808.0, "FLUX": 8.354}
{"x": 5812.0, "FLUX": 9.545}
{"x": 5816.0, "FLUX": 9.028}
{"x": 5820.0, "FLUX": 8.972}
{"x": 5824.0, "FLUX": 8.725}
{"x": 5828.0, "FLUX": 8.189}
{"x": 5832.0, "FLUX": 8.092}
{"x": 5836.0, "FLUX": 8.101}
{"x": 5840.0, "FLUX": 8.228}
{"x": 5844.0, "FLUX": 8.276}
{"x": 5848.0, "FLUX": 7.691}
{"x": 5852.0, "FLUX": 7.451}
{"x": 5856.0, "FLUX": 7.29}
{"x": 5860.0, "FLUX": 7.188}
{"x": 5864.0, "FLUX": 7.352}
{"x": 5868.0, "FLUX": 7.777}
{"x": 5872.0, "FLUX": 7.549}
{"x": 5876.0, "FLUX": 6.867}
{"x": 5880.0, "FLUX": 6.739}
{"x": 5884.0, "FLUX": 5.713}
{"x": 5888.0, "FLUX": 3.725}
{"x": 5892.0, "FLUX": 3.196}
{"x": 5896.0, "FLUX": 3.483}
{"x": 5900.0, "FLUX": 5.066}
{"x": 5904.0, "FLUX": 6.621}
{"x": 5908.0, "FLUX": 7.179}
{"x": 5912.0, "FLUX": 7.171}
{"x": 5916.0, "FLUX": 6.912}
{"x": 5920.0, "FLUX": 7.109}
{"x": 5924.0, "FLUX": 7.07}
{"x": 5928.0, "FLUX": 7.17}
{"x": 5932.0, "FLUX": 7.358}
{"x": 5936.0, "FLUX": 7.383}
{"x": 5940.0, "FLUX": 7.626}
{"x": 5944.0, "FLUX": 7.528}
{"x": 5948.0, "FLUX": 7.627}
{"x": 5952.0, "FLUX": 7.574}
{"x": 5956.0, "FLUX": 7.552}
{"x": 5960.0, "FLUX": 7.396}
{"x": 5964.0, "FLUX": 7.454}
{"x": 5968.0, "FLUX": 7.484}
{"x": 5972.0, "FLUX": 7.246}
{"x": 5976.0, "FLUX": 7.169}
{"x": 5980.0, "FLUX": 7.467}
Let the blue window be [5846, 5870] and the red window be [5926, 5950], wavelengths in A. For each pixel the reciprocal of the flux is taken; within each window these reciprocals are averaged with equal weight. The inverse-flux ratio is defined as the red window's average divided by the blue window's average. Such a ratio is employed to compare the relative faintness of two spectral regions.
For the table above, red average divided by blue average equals 1.00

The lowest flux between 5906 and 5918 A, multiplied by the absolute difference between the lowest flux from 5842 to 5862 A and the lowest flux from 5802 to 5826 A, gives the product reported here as 3.4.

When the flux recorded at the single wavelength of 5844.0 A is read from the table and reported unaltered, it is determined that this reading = 8.276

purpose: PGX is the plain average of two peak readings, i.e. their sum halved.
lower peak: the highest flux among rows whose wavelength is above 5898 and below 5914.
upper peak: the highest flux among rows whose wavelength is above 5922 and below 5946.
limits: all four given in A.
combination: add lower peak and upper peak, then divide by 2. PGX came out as 7.4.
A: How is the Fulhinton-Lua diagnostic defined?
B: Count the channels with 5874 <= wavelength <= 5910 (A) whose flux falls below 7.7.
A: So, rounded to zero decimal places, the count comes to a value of 9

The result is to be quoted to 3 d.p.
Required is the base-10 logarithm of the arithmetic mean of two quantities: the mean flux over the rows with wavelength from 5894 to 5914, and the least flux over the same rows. 0.671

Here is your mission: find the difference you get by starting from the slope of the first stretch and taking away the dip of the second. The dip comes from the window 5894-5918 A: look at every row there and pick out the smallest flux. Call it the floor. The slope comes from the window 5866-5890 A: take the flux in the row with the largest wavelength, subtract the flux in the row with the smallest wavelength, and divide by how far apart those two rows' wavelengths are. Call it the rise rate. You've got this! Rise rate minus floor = -3.7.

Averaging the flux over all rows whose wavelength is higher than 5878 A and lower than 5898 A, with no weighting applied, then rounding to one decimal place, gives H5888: 4.6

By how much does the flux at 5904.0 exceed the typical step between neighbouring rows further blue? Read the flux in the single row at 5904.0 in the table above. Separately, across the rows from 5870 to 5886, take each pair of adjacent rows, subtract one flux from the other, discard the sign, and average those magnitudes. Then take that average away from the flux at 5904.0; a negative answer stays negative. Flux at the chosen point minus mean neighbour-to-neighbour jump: 6.0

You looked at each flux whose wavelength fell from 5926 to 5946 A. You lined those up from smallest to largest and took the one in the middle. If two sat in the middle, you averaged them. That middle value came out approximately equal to 7.4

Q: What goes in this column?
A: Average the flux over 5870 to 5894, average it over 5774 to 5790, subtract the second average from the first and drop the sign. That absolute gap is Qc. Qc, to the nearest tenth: 1.5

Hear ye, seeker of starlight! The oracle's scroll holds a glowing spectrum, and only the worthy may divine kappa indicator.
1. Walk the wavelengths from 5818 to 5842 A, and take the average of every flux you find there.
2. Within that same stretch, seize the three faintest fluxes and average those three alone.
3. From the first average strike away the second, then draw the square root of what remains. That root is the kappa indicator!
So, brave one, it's 0.51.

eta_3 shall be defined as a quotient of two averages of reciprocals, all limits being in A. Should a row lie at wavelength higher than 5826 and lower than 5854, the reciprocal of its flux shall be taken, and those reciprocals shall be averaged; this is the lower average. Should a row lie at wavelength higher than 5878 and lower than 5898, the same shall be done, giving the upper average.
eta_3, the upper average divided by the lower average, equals 1.9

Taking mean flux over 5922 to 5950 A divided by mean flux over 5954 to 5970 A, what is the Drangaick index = 0.99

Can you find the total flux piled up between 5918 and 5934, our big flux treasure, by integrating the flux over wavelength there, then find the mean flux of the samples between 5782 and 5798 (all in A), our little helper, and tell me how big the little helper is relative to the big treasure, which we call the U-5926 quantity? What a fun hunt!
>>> 0.066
